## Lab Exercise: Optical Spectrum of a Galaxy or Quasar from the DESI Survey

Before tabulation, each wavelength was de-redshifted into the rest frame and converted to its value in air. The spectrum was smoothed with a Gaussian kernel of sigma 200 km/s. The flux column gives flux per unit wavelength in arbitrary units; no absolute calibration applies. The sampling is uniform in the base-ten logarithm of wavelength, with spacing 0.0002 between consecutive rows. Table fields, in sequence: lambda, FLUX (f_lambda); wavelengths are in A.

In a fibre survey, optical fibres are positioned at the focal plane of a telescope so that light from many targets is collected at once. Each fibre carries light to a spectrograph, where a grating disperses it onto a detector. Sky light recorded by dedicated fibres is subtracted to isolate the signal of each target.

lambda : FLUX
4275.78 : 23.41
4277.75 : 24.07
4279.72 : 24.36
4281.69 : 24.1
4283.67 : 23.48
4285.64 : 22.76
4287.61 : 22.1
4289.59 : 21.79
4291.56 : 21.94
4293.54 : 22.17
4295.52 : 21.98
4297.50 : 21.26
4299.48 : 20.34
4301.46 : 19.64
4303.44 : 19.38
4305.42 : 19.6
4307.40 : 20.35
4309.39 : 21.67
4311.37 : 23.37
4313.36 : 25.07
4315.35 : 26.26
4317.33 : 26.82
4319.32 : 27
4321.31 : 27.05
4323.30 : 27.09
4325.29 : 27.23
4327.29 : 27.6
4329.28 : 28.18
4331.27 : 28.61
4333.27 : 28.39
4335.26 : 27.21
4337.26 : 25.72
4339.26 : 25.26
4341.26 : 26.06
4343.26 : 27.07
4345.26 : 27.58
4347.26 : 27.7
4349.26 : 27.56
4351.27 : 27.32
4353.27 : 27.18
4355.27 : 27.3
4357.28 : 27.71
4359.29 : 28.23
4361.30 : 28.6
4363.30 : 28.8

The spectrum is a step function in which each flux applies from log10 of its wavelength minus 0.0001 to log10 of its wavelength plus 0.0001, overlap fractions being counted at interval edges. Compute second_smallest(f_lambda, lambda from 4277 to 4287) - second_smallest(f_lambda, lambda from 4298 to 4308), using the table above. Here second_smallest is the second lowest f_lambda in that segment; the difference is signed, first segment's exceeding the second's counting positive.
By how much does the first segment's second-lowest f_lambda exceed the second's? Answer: 4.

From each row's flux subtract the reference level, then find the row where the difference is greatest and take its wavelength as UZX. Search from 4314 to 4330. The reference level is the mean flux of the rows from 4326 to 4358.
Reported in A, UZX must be 4329.28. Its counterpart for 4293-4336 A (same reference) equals 4331.27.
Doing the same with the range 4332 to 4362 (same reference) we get 4361.30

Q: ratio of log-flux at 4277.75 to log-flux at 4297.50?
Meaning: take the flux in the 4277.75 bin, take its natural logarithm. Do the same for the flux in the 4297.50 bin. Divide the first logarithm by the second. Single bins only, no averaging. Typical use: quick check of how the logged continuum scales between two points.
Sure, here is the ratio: 1.04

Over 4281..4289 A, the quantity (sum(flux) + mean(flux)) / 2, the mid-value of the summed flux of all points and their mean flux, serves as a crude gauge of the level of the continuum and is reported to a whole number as 58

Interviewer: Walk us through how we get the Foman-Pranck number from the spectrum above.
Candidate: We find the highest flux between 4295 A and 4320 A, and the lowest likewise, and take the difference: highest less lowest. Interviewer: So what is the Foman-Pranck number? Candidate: 7.6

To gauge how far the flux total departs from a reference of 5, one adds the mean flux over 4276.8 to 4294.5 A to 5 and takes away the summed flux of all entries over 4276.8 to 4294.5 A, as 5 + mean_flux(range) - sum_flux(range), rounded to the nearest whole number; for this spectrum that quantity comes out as -179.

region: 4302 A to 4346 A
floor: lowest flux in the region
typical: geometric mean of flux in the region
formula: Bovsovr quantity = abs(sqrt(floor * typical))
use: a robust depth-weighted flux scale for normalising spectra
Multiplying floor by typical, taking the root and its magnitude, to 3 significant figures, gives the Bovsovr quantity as 22.2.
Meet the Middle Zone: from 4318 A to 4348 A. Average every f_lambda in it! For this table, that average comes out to 27.2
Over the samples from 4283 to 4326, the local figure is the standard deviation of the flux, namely 2.7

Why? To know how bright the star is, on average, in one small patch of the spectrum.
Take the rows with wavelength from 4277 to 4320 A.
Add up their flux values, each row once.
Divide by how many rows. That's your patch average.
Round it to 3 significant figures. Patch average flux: 22.7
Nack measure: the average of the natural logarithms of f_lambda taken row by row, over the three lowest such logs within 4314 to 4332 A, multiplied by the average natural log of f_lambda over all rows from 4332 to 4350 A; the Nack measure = 10.8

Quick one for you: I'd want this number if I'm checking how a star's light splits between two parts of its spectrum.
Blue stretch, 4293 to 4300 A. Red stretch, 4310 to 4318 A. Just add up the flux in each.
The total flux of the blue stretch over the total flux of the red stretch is 0.84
